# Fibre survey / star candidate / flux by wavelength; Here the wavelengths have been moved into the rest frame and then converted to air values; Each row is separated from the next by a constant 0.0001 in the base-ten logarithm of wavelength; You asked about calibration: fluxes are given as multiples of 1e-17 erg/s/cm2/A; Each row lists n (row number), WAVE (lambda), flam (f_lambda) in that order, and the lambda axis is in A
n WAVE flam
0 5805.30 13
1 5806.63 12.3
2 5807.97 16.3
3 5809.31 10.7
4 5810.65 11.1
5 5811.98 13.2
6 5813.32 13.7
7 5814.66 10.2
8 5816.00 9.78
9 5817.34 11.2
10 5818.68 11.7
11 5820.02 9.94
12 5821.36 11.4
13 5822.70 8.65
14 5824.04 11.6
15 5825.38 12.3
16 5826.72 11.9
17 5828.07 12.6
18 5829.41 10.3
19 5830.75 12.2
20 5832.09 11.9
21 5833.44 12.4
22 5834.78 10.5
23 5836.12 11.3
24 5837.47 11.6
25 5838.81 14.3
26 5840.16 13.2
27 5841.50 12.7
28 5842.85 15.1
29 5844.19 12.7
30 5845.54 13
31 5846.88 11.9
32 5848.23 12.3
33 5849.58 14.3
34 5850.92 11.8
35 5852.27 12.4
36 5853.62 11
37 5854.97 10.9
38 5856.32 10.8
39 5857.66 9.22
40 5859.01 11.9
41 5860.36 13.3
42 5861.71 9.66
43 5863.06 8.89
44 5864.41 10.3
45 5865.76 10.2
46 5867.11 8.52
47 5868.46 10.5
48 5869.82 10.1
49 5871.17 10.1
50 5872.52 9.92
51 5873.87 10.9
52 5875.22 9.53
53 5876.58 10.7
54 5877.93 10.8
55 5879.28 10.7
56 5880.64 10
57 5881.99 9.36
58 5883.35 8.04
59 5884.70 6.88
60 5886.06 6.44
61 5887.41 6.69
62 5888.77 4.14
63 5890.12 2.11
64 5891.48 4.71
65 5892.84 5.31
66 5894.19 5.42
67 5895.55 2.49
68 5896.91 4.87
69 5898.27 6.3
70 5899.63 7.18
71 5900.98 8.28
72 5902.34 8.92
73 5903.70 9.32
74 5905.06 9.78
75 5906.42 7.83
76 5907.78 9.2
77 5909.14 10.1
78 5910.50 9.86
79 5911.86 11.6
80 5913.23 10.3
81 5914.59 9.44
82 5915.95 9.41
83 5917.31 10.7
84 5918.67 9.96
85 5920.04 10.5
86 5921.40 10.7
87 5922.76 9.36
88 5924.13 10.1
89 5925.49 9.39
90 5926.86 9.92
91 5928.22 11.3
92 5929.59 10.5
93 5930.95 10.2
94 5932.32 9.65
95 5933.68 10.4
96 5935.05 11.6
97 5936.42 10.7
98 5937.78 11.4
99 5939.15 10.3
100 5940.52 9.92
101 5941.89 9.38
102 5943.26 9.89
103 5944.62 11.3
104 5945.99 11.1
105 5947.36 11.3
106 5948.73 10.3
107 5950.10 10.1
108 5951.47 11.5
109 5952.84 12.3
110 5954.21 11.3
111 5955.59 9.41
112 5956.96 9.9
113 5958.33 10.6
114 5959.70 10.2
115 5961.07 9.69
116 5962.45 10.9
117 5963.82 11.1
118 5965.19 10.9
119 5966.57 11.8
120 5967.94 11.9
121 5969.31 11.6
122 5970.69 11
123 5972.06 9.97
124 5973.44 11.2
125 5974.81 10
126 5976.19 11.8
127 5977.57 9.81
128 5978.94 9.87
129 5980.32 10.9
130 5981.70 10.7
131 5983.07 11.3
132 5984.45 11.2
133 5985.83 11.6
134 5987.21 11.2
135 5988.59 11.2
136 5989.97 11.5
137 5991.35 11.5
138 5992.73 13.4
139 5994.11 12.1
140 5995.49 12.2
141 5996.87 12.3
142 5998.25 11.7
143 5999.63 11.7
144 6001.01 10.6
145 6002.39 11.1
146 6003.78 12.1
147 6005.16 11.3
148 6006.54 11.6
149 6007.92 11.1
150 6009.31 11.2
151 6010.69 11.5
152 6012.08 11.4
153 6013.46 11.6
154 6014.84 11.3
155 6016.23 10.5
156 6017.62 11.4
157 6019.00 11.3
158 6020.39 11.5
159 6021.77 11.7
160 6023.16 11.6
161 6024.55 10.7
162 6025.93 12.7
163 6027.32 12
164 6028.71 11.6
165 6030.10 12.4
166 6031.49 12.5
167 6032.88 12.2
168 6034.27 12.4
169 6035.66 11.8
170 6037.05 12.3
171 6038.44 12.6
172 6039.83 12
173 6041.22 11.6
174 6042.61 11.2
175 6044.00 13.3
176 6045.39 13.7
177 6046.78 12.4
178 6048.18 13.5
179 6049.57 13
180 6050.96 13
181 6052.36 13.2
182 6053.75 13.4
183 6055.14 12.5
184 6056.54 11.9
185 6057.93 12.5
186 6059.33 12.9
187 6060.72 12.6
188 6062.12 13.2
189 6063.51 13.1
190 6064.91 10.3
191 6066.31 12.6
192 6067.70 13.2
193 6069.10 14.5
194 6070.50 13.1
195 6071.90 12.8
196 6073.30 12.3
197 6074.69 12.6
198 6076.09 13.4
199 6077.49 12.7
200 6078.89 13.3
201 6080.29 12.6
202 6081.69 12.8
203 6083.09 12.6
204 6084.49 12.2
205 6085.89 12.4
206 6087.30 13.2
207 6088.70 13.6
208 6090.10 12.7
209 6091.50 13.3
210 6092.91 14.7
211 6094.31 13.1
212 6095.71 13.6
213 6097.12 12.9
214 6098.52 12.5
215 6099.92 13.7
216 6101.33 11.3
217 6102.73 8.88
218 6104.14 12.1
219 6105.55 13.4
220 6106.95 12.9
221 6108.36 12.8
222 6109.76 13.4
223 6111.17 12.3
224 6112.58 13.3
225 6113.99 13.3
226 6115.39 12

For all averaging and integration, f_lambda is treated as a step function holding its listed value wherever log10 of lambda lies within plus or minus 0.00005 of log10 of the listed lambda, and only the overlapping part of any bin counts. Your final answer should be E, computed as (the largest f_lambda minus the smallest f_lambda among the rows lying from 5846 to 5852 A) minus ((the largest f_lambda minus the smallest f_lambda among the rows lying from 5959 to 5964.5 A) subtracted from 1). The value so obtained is 2.9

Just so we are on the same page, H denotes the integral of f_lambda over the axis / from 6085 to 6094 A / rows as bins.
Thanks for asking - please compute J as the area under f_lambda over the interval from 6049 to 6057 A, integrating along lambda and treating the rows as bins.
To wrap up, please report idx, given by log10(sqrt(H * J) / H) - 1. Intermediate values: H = 119.5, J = 103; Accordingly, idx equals -1.03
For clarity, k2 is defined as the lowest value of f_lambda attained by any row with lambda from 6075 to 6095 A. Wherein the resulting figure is 12.2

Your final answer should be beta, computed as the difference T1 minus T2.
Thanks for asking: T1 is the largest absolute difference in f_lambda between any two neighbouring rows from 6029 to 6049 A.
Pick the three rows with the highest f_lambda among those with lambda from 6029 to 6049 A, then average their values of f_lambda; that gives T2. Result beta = -11.4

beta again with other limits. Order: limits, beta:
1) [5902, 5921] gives -9.0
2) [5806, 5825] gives -8.8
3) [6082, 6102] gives -11.6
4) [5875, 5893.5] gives -8.1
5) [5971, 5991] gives -9.6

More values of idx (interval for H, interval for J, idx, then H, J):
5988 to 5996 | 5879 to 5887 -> -1.08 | 95.9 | 67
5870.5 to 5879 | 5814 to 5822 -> -1.01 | 88.0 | 86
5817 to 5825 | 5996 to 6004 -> -0.98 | 86.3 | 93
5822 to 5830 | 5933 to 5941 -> -1.01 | 89.9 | 86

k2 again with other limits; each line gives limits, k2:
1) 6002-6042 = 10.5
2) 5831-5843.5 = 10.5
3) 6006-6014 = 11.1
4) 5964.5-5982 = 9.81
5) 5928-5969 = 9.38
